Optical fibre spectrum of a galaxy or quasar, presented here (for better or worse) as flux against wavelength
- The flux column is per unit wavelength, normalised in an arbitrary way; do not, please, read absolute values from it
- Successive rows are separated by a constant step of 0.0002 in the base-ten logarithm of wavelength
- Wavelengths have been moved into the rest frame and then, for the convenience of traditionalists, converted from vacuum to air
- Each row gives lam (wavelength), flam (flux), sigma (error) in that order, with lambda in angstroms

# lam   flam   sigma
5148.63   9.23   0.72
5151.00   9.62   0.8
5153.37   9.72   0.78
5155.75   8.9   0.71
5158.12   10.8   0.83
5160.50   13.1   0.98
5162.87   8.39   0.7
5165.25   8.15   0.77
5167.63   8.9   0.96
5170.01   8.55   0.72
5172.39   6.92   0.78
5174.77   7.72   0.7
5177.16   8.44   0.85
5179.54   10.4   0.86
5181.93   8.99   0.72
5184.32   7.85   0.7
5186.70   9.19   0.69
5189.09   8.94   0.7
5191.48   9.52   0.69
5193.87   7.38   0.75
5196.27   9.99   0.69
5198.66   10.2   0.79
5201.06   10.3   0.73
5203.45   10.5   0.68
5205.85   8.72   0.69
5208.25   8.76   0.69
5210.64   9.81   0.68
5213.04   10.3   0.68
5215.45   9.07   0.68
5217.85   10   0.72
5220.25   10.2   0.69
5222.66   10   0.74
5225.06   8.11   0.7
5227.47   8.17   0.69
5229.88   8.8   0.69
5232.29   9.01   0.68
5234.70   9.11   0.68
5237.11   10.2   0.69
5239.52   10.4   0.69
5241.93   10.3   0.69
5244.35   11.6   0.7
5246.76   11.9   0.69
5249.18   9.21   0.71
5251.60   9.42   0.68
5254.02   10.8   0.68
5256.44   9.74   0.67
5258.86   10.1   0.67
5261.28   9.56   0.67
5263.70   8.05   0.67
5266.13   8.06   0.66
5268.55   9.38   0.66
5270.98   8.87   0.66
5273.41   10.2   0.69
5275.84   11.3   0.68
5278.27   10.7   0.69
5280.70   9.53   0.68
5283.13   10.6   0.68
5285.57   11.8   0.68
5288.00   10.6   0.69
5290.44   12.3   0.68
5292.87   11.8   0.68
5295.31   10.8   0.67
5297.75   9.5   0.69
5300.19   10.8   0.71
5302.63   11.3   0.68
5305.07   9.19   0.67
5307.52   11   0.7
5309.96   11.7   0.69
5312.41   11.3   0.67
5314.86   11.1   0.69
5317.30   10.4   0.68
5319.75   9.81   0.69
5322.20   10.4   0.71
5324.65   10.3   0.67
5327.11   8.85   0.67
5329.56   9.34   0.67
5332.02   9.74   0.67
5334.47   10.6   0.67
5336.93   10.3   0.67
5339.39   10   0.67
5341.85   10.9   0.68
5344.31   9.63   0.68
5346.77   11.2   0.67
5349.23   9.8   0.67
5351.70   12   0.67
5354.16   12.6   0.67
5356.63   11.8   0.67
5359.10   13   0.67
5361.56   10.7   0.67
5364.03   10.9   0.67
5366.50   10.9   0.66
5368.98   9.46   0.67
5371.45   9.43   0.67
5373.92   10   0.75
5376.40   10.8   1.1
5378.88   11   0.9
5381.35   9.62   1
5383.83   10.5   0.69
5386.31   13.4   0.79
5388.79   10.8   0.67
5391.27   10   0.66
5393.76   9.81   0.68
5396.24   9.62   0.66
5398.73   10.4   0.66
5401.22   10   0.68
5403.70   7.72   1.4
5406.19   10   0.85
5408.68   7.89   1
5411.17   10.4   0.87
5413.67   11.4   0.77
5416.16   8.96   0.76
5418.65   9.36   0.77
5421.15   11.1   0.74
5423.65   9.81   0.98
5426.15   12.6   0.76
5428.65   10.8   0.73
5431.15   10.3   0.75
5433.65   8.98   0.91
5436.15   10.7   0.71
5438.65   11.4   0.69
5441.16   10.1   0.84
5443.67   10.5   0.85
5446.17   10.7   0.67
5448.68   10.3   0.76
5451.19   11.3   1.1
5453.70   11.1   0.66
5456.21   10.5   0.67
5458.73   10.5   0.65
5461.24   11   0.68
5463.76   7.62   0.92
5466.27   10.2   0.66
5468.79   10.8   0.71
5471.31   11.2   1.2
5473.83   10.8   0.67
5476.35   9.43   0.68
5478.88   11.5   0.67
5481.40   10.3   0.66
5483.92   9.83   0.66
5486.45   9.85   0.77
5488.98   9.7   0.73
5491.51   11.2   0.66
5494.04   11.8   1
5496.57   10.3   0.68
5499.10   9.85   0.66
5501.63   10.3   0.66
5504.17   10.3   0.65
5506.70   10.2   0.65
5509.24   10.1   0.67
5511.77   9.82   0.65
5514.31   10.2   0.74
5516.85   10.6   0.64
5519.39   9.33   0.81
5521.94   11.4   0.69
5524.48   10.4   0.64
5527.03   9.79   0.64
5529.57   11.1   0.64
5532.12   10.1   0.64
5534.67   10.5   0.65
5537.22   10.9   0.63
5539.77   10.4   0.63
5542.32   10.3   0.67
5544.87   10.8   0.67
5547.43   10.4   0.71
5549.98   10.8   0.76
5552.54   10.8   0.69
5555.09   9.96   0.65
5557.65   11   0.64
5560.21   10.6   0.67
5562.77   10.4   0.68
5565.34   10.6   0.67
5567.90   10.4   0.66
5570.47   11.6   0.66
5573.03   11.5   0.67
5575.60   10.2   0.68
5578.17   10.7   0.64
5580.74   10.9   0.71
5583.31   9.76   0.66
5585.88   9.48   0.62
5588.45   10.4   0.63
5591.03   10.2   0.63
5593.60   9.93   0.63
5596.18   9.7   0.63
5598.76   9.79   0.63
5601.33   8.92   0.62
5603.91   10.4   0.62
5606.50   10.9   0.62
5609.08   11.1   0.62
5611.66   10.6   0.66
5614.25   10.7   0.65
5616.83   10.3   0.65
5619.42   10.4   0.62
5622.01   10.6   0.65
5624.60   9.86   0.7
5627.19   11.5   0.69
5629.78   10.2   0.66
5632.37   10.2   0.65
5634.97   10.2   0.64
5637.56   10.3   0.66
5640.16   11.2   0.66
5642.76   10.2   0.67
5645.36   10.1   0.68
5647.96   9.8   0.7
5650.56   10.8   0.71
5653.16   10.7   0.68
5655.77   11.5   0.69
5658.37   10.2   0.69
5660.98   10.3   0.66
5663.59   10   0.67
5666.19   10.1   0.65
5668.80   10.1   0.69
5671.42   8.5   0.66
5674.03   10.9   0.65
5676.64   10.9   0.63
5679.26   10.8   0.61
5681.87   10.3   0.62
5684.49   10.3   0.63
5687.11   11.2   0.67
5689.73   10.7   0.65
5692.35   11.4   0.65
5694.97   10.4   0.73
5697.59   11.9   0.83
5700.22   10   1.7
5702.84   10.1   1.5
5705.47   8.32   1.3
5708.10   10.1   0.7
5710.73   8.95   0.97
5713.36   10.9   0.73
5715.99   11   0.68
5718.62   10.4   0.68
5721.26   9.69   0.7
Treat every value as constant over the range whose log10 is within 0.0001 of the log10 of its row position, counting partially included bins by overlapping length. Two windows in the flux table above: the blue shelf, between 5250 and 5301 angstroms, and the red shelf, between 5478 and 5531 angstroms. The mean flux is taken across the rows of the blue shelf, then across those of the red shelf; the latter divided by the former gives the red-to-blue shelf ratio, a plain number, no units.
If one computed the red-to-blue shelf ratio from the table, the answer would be 1.02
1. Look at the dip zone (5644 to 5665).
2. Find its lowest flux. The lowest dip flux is 9.8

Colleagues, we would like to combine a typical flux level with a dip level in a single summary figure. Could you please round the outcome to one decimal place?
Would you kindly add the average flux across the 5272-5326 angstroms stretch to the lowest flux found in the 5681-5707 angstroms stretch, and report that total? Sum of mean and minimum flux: 19.1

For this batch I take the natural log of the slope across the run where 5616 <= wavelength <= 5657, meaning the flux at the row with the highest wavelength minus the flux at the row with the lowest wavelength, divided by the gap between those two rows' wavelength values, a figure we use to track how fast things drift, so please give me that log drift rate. -3.48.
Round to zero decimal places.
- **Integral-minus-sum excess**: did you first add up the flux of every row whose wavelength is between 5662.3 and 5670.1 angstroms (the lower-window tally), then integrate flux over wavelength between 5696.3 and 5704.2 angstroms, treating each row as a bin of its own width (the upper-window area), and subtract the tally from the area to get 54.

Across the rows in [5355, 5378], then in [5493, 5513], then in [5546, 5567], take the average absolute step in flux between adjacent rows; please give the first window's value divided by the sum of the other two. 1.0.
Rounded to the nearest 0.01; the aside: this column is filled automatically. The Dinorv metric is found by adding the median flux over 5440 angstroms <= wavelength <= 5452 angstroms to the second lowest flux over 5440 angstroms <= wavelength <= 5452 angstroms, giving 20.80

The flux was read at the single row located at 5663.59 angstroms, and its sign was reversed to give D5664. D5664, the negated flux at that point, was -10.0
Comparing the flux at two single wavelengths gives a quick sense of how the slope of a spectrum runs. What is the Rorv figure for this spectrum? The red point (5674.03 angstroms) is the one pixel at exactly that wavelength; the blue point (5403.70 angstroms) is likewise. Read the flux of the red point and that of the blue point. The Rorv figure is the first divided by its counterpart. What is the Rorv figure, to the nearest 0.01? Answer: 1.41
